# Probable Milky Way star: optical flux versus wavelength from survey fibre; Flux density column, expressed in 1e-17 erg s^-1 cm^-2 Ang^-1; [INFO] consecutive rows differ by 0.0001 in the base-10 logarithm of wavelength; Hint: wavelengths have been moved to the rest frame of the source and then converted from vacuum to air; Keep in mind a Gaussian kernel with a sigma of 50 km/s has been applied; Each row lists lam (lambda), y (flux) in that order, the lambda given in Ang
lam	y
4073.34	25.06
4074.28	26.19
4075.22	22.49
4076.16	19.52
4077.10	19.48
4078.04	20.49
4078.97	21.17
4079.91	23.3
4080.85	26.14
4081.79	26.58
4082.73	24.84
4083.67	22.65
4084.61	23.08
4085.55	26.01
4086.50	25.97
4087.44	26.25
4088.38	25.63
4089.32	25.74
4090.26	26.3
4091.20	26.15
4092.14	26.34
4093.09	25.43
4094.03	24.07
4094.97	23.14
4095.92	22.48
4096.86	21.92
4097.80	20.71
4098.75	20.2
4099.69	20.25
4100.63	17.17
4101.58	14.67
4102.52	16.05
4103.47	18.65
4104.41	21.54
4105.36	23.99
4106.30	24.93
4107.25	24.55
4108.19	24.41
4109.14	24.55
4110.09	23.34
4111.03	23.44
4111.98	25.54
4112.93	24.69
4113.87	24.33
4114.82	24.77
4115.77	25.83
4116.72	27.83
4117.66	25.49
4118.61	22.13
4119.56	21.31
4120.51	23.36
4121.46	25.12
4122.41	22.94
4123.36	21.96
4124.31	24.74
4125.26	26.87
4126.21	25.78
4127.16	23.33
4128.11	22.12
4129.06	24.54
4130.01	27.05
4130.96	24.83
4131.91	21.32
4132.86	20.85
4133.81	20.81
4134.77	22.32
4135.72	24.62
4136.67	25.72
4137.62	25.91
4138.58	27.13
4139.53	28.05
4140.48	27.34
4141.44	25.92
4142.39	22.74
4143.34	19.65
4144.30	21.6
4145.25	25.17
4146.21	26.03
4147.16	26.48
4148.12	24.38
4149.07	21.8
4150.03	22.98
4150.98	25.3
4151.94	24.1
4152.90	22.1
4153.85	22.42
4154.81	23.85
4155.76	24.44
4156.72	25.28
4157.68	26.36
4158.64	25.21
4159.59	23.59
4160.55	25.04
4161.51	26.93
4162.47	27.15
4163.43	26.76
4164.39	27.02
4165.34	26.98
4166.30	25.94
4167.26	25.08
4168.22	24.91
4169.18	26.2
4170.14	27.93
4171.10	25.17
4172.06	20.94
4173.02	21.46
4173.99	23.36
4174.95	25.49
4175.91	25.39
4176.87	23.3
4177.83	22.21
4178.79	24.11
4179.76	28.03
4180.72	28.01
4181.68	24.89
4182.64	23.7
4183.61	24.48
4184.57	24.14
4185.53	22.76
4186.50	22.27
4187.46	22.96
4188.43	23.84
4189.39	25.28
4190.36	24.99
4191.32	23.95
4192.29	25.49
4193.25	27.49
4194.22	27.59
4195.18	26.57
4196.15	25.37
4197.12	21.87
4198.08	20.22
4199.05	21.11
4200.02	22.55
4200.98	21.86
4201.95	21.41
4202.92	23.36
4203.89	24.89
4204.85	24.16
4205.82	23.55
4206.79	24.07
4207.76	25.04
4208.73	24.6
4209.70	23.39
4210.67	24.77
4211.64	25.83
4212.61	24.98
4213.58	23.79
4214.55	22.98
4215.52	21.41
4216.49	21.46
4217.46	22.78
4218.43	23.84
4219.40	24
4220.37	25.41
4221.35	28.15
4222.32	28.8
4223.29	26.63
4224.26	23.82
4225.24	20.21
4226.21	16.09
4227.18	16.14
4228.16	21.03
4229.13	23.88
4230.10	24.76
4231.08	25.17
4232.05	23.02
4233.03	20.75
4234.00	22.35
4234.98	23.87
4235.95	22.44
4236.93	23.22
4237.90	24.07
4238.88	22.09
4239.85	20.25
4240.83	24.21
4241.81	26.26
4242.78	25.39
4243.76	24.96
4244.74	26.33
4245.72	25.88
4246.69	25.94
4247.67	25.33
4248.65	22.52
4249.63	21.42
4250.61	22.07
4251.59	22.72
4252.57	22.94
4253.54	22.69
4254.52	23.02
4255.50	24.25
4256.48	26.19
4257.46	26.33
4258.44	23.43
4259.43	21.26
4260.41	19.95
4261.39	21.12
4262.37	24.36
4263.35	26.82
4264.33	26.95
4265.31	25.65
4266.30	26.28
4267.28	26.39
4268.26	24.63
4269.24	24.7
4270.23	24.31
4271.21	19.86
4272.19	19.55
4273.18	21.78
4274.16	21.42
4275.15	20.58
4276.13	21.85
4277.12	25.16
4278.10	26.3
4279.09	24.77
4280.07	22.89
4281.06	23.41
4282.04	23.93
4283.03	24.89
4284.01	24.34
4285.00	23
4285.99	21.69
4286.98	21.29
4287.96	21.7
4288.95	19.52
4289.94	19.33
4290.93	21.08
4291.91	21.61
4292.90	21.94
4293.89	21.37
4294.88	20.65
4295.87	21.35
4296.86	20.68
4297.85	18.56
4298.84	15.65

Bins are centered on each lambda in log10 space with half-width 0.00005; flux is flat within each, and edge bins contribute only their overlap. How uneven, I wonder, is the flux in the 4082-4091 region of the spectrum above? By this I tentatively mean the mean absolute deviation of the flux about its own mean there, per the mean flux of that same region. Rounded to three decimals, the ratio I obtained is 0.043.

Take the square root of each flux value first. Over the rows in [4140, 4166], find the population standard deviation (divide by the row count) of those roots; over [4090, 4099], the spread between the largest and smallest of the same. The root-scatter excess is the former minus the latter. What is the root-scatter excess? -0.43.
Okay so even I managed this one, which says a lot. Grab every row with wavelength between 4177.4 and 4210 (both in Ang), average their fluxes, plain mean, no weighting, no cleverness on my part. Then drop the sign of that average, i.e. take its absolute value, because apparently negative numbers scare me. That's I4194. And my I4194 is 24.1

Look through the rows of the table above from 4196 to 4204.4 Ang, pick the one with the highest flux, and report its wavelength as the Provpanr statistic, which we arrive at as 4196.15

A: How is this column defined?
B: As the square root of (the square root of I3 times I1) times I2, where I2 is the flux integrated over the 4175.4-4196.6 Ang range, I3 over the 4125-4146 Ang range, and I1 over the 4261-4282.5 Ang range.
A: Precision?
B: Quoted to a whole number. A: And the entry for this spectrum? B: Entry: 519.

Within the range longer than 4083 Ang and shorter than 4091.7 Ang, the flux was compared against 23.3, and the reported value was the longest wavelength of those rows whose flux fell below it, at 4084.61 Ang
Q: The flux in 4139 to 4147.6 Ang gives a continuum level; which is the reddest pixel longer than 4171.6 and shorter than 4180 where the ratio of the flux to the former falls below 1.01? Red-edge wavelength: 4178.79 Ang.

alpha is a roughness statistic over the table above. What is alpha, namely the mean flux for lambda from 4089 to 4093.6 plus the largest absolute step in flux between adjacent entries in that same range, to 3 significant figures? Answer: 26.9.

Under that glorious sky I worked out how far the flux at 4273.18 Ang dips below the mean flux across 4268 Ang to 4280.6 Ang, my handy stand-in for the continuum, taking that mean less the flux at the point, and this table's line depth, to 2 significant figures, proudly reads 1.1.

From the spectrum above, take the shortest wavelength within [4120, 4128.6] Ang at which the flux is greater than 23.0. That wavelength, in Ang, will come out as 4120.51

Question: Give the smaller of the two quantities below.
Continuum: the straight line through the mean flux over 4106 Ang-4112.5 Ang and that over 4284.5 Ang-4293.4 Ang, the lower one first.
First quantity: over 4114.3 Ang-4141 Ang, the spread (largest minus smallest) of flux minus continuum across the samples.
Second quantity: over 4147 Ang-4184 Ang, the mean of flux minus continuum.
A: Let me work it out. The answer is 1.4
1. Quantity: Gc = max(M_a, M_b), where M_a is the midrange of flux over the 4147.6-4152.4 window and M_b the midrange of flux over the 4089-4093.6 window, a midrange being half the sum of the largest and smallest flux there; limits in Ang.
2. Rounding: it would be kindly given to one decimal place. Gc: 25.9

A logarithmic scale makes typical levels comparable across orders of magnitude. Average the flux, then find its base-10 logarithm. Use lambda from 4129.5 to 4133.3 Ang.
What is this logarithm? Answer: 1.37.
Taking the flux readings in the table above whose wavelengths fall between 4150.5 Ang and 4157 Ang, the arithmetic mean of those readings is 23.9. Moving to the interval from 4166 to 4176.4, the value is 24.7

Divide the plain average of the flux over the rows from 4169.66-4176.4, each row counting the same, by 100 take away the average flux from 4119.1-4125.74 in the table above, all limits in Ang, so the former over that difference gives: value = 0.318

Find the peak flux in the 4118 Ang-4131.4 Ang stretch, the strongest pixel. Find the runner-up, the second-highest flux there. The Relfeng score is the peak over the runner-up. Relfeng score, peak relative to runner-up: 1.01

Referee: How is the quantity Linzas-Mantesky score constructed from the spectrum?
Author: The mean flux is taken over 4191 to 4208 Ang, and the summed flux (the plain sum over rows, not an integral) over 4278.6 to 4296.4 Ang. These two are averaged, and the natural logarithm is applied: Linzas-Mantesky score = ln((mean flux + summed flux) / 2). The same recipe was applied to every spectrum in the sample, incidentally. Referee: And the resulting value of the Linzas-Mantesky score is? 5.35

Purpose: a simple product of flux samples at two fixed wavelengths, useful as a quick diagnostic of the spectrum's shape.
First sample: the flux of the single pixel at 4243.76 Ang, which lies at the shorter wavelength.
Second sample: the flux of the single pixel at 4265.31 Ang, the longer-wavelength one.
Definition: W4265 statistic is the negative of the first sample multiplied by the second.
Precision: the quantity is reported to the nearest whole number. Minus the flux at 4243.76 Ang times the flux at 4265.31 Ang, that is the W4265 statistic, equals -640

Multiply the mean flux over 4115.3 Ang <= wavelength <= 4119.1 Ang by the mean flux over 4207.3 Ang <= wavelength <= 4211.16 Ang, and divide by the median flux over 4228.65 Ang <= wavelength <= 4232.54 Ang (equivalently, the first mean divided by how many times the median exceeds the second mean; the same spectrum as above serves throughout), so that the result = 25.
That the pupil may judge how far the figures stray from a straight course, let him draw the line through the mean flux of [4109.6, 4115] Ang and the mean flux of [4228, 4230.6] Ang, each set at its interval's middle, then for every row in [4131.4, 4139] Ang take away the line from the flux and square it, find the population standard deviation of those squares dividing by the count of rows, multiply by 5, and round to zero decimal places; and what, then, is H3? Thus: 20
